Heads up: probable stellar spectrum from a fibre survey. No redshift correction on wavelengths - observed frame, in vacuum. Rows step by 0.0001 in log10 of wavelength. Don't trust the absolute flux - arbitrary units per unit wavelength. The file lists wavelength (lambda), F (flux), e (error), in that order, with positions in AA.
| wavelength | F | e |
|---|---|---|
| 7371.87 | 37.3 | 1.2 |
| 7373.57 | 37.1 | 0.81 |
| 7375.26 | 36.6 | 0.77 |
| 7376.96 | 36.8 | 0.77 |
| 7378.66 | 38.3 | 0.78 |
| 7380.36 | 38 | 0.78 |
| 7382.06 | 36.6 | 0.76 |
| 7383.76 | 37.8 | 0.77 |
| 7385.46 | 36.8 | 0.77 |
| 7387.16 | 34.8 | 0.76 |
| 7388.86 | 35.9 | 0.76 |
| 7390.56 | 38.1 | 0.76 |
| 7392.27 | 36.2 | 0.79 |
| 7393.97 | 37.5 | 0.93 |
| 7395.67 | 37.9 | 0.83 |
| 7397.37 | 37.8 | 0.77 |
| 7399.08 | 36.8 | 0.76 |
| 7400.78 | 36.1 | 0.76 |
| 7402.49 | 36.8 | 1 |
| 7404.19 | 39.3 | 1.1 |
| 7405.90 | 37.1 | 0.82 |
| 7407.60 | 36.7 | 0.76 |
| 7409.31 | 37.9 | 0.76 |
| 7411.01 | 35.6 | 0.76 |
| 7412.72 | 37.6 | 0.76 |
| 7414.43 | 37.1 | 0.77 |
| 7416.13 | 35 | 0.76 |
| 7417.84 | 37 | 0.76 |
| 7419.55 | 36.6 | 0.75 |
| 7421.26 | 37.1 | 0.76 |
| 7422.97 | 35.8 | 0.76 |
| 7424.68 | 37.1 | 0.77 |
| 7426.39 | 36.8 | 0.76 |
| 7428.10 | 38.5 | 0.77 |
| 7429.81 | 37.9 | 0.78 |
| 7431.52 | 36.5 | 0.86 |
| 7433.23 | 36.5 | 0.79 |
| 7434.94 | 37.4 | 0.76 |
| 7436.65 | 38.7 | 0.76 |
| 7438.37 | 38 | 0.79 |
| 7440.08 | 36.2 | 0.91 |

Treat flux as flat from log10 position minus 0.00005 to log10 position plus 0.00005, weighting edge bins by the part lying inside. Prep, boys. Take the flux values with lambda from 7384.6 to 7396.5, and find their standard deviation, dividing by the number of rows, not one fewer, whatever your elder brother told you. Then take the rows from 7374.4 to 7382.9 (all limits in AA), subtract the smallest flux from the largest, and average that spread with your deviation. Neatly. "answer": 1.40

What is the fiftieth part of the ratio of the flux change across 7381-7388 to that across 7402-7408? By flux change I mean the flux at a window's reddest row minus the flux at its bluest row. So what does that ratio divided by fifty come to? 0.36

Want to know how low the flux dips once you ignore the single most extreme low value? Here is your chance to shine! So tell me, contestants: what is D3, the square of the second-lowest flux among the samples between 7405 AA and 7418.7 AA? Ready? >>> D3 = 1267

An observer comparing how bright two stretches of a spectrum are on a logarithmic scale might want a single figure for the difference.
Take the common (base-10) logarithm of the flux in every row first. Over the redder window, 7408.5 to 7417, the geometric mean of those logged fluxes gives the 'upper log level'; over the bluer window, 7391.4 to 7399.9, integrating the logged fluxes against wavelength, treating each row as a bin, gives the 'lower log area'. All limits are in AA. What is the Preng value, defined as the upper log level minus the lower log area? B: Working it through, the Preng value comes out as -11.8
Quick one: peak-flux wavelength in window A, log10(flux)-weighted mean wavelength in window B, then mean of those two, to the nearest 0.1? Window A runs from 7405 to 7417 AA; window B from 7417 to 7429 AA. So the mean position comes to 7416.1 AA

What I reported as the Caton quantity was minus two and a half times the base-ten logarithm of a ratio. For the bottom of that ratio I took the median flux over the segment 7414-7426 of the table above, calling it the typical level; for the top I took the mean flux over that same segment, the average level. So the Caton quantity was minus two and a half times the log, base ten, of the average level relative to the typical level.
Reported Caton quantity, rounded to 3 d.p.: 0.014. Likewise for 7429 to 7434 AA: -0.014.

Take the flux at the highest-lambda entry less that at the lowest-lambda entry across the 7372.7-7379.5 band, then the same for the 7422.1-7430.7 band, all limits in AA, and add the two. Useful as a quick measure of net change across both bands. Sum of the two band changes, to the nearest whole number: 3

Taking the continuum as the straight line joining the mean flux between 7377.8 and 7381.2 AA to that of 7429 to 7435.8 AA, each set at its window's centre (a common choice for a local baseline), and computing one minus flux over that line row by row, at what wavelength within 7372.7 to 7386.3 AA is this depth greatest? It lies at 7375.26 AA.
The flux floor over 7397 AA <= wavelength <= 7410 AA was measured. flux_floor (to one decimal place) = 36.1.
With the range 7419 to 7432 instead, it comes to 35.8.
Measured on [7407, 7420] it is 35.0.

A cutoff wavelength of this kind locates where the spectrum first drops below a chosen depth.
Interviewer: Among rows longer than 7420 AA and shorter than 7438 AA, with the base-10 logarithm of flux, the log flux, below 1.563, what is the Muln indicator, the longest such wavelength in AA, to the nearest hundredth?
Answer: 7433.23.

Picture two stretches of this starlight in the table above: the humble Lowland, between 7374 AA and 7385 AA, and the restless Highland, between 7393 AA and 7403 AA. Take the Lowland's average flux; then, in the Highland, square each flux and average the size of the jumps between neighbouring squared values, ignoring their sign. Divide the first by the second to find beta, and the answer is 0.87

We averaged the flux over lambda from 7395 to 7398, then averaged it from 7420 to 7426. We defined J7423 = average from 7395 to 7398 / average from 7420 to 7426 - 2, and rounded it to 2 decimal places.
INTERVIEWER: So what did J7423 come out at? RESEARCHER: -0.97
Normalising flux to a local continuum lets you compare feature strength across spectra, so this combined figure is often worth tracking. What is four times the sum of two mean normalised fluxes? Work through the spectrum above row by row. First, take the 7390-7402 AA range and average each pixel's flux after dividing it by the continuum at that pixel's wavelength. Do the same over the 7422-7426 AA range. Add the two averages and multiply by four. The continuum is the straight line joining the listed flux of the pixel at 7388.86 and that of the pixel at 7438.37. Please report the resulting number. 8.01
